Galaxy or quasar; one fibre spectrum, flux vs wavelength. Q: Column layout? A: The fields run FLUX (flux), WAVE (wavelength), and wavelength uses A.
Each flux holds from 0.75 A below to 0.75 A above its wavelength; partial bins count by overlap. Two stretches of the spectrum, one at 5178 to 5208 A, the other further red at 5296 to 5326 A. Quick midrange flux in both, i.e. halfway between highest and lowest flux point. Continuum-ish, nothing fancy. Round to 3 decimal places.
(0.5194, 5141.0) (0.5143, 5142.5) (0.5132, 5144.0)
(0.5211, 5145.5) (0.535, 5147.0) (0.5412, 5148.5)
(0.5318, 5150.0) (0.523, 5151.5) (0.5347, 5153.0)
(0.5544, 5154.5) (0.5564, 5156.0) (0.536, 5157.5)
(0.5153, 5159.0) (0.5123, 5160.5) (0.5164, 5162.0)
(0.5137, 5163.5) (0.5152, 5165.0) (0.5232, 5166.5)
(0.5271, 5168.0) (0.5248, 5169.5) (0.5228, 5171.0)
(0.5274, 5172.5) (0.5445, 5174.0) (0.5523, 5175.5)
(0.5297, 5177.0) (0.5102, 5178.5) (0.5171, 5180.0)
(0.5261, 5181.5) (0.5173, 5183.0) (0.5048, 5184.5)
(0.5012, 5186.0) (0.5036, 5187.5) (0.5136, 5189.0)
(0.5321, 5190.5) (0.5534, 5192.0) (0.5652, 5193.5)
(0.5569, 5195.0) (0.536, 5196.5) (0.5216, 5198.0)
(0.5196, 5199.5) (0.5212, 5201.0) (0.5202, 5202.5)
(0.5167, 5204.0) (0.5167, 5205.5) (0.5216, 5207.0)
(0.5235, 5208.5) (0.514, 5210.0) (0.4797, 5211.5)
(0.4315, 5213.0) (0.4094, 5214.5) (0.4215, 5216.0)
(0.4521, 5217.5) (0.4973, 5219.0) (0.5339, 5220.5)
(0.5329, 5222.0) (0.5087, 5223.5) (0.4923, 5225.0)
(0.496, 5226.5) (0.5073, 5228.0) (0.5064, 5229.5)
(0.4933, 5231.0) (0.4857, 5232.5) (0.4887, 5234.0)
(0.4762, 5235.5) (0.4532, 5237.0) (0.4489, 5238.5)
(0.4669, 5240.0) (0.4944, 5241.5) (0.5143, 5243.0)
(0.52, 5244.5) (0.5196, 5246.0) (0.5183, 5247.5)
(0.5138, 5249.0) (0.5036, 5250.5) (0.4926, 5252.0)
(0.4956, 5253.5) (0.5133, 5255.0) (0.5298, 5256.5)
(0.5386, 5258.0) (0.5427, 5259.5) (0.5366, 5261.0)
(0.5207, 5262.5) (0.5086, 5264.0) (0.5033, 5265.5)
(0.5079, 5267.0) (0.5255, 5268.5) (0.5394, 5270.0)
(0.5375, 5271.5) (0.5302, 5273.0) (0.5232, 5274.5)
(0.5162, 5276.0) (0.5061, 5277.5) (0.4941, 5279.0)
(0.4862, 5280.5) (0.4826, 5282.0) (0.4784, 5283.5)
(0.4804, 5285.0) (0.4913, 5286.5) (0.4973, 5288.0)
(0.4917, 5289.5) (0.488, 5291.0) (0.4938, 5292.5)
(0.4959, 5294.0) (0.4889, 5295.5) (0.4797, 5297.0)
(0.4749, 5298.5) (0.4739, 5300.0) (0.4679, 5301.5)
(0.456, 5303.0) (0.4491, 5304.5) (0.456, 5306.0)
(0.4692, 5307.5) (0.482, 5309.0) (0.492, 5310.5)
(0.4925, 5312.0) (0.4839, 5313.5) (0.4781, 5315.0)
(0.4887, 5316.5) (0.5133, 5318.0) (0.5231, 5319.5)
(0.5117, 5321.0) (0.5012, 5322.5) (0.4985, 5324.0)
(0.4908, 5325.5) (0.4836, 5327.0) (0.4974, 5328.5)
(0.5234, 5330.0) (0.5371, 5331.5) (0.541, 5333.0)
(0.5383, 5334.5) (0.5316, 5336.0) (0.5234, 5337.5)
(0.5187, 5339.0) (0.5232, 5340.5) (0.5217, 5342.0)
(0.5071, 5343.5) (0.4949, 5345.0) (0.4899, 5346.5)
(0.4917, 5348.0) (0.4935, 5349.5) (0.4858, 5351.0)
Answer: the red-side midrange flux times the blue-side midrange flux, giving 0.259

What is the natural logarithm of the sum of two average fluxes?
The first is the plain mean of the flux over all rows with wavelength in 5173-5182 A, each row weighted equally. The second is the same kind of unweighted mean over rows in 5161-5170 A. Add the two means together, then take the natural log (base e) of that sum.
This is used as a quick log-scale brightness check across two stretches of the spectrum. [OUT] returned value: 0.05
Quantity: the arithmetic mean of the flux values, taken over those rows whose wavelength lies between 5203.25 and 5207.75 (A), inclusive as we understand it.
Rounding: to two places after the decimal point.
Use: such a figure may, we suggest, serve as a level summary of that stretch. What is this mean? 0.52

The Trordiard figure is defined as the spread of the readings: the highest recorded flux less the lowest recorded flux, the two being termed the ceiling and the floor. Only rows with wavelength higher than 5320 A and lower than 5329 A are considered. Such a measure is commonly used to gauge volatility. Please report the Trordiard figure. 0.028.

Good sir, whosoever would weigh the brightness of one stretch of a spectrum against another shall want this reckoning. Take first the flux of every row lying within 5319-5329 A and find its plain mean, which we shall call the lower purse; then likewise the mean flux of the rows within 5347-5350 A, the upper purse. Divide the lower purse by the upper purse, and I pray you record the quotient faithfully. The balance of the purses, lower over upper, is 1.02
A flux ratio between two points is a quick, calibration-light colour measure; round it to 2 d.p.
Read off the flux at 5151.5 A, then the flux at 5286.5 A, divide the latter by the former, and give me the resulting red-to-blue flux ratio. 0.94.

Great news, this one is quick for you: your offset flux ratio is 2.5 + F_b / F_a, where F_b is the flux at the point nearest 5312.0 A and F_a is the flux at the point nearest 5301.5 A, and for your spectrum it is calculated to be 3.55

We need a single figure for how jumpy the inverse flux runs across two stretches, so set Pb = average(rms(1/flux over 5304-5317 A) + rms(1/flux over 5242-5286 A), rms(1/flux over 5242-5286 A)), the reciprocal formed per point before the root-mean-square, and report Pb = 3.00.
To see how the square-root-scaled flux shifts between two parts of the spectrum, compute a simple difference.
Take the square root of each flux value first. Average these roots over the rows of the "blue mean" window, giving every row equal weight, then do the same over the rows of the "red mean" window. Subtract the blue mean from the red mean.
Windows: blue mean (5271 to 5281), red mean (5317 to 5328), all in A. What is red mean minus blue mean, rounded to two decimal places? -0.01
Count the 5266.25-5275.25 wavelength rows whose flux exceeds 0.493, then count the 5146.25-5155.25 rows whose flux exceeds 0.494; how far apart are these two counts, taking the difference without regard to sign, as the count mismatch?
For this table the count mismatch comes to 0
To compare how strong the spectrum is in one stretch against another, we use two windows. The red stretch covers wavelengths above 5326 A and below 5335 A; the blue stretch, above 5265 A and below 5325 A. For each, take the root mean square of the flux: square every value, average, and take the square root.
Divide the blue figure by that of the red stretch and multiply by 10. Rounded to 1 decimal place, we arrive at 9.5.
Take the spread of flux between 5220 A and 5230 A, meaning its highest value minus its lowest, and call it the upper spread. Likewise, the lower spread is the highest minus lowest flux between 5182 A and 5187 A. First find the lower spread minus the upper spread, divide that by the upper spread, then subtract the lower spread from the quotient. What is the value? -0.6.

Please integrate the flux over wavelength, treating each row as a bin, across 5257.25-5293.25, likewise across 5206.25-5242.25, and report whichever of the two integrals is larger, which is 18.3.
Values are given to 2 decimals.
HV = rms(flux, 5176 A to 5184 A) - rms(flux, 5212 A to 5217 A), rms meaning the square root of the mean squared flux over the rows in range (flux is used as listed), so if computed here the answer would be 0.10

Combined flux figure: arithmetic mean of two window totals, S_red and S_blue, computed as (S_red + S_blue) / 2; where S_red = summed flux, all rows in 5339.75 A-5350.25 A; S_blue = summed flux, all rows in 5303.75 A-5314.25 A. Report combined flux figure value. 3.42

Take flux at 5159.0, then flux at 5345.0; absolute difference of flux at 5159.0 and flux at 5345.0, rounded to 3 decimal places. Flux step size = 0.020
